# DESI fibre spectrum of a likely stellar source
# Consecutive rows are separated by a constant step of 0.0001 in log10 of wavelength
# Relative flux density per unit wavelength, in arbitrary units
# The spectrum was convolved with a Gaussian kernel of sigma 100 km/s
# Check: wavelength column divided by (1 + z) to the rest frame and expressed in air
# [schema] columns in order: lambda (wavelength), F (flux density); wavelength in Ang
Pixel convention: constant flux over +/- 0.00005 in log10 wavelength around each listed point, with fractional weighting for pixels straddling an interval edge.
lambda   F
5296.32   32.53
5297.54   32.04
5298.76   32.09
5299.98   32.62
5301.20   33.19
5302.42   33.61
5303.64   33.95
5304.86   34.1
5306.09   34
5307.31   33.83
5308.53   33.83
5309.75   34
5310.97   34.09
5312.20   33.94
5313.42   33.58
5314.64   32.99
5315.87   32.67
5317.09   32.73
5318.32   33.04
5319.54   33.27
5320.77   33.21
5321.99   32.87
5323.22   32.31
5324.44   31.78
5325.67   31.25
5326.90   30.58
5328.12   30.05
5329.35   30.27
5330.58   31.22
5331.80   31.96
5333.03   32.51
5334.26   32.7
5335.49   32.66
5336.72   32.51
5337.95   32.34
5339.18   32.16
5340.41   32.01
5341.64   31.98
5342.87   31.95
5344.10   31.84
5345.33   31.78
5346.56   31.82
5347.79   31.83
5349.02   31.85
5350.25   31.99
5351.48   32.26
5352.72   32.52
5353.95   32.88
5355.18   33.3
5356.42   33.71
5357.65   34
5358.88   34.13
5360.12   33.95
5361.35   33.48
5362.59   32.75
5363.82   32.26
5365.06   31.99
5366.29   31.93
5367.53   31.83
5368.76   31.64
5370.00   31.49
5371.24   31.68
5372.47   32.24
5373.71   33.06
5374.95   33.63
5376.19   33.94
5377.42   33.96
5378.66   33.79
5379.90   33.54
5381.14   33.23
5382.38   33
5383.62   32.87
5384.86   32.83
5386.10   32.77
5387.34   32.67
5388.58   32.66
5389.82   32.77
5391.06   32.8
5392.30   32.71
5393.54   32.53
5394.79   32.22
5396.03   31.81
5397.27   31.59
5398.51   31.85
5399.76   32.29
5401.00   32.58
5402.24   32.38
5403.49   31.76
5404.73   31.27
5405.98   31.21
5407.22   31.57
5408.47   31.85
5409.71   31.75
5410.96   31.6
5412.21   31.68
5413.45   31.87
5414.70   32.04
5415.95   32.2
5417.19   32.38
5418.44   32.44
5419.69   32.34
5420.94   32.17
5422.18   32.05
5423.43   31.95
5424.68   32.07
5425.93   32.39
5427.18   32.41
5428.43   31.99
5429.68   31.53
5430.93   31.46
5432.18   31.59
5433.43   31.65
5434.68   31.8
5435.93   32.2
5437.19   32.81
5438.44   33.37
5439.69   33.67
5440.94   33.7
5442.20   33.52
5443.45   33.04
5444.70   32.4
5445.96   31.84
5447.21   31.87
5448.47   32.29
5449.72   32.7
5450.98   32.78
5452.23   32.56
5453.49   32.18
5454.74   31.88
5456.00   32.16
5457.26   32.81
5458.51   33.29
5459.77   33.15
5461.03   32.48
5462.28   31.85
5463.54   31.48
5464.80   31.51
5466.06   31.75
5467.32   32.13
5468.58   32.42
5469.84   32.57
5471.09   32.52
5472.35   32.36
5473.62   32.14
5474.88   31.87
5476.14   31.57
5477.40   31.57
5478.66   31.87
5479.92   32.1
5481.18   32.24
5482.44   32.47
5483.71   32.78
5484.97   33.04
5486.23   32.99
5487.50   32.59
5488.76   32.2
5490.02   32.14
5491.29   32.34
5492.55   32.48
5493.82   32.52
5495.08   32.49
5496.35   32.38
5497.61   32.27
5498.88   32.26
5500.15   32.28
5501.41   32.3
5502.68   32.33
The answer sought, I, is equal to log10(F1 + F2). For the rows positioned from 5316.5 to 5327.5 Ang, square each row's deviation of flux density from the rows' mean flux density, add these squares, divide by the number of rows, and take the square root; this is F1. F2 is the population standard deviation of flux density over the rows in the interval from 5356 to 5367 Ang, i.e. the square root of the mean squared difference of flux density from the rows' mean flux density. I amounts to 0.24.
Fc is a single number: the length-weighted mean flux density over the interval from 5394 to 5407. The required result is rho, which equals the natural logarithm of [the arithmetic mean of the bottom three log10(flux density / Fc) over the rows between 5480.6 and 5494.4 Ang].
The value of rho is -5.5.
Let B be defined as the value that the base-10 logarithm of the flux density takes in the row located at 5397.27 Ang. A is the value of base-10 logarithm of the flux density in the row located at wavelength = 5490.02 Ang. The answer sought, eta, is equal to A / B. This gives 1.00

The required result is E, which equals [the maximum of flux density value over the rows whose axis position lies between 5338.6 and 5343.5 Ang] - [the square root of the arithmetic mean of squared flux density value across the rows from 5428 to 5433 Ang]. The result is 0.52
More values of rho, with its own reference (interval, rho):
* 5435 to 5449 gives -6.8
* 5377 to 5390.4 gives -4.5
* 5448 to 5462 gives -6.0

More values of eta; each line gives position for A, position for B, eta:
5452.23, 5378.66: 0.99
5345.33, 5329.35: 1.01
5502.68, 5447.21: 1.00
